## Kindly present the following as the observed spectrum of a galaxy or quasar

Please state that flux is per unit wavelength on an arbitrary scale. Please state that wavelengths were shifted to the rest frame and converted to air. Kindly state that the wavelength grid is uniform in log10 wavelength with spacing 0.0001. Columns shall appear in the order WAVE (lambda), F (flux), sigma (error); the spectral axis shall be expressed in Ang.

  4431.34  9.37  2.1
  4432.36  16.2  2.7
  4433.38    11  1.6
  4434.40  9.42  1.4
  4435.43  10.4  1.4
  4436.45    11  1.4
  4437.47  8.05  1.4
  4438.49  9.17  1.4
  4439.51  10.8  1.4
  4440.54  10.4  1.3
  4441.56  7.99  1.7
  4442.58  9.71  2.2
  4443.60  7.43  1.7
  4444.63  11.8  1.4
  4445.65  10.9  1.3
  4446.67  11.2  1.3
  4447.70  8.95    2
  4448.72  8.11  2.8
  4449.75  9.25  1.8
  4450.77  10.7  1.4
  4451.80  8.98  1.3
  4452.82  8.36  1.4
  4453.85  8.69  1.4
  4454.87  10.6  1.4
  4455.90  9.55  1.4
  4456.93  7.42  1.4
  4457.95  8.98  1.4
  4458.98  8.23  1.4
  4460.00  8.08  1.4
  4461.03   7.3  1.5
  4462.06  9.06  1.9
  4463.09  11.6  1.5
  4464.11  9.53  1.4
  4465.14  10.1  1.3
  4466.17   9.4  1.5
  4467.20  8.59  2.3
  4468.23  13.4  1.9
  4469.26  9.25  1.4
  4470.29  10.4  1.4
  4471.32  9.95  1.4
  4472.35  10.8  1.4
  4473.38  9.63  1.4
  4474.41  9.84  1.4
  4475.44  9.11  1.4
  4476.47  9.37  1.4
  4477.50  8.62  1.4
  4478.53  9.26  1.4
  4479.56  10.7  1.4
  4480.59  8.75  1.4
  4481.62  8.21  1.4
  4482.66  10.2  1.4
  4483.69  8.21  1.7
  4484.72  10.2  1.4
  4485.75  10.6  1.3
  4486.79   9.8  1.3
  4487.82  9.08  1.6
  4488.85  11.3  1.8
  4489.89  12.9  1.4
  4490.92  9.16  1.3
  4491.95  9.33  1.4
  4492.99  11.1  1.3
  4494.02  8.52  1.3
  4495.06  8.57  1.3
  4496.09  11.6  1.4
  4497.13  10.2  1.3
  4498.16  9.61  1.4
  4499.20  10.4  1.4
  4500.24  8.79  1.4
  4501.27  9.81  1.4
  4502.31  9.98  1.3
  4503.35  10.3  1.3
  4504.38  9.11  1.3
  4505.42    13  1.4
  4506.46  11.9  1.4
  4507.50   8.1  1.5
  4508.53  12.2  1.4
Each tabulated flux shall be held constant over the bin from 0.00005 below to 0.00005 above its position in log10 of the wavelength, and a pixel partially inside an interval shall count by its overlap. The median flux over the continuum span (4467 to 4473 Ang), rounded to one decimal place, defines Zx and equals 10.2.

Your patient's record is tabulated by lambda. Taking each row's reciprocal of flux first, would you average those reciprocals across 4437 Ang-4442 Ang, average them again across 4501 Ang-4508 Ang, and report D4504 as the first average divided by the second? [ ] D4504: 1.10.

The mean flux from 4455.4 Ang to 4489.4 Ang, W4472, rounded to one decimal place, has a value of 9.5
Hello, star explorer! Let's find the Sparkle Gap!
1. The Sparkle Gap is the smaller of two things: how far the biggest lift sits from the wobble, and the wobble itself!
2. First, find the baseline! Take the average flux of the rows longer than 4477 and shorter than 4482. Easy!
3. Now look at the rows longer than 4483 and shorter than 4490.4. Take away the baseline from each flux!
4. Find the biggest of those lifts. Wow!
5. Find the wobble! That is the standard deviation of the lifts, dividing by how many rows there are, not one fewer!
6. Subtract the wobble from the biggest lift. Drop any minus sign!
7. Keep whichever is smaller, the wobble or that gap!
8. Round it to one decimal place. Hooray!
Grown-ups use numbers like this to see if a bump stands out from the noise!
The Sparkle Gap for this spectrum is 1.4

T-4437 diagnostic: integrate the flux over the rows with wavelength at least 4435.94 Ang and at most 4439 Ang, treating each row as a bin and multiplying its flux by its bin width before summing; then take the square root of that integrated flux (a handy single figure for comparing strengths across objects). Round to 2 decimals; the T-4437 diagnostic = 5.37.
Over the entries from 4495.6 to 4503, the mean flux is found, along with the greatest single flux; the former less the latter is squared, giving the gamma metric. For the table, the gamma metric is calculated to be 2.4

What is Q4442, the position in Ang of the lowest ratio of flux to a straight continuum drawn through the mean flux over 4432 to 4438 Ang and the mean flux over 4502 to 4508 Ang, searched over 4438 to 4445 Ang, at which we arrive 4443.60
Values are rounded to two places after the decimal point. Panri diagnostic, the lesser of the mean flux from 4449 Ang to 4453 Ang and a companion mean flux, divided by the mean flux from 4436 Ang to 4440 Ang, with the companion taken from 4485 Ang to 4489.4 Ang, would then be 0.96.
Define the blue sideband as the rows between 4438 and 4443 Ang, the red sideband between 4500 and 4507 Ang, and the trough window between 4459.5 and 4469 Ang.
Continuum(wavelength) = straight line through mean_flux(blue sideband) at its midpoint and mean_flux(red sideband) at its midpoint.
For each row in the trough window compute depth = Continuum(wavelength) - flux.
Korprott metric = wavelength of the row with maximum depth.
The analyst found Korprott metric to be 4461.03 Ang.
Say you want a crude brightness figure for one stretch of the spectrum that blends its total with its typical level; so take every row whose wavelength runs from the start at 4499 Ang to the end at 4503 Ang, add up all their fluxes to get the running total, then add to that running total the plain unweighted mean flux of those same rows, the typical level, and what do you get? 48.7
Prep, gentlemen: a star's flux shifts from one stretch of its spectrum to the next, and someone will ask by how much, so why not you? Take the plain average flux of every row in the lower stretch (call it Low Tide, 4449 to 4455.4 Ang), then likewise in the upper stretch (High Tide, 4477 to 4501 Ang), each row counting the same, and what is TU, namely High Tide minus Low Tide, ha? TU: 0.4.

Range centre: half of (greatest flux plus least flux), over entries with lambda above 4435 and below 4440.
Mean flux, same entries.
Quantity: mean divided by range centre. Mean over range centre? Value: 1.04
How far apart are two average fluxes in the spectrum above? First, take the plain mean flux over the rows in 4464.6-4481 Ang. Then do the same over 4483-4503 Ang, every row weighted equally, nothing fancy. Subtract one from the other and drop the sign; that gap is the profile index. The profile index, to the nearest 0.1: 0.1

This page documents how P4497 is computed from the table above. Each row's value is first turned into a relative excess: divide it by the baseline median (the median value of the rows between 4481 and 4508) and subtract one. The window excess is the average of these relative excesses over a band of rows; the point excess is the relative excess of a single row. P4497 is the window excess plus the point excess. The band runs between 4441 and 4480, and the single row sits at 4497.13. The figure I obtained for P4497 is -0.01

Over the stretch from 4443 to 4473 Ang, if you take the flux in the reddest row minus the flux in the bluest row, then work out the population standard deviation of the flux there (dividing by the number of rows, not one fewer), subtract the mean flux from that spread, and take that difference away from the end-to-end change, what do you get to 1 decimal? 11.5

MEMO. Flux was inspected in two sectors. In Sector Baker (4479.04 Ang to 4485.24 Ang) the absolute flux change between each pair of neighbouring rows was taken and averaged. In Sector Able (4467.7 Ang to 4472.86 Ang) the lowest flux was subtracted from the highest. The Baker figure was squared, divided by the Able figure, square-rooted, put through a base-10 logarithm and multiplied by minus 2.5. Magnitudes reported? 0.20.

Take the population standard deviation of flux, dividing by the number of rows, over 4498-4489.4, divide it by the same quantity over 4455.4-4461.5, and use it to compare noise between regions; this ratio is 1.8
